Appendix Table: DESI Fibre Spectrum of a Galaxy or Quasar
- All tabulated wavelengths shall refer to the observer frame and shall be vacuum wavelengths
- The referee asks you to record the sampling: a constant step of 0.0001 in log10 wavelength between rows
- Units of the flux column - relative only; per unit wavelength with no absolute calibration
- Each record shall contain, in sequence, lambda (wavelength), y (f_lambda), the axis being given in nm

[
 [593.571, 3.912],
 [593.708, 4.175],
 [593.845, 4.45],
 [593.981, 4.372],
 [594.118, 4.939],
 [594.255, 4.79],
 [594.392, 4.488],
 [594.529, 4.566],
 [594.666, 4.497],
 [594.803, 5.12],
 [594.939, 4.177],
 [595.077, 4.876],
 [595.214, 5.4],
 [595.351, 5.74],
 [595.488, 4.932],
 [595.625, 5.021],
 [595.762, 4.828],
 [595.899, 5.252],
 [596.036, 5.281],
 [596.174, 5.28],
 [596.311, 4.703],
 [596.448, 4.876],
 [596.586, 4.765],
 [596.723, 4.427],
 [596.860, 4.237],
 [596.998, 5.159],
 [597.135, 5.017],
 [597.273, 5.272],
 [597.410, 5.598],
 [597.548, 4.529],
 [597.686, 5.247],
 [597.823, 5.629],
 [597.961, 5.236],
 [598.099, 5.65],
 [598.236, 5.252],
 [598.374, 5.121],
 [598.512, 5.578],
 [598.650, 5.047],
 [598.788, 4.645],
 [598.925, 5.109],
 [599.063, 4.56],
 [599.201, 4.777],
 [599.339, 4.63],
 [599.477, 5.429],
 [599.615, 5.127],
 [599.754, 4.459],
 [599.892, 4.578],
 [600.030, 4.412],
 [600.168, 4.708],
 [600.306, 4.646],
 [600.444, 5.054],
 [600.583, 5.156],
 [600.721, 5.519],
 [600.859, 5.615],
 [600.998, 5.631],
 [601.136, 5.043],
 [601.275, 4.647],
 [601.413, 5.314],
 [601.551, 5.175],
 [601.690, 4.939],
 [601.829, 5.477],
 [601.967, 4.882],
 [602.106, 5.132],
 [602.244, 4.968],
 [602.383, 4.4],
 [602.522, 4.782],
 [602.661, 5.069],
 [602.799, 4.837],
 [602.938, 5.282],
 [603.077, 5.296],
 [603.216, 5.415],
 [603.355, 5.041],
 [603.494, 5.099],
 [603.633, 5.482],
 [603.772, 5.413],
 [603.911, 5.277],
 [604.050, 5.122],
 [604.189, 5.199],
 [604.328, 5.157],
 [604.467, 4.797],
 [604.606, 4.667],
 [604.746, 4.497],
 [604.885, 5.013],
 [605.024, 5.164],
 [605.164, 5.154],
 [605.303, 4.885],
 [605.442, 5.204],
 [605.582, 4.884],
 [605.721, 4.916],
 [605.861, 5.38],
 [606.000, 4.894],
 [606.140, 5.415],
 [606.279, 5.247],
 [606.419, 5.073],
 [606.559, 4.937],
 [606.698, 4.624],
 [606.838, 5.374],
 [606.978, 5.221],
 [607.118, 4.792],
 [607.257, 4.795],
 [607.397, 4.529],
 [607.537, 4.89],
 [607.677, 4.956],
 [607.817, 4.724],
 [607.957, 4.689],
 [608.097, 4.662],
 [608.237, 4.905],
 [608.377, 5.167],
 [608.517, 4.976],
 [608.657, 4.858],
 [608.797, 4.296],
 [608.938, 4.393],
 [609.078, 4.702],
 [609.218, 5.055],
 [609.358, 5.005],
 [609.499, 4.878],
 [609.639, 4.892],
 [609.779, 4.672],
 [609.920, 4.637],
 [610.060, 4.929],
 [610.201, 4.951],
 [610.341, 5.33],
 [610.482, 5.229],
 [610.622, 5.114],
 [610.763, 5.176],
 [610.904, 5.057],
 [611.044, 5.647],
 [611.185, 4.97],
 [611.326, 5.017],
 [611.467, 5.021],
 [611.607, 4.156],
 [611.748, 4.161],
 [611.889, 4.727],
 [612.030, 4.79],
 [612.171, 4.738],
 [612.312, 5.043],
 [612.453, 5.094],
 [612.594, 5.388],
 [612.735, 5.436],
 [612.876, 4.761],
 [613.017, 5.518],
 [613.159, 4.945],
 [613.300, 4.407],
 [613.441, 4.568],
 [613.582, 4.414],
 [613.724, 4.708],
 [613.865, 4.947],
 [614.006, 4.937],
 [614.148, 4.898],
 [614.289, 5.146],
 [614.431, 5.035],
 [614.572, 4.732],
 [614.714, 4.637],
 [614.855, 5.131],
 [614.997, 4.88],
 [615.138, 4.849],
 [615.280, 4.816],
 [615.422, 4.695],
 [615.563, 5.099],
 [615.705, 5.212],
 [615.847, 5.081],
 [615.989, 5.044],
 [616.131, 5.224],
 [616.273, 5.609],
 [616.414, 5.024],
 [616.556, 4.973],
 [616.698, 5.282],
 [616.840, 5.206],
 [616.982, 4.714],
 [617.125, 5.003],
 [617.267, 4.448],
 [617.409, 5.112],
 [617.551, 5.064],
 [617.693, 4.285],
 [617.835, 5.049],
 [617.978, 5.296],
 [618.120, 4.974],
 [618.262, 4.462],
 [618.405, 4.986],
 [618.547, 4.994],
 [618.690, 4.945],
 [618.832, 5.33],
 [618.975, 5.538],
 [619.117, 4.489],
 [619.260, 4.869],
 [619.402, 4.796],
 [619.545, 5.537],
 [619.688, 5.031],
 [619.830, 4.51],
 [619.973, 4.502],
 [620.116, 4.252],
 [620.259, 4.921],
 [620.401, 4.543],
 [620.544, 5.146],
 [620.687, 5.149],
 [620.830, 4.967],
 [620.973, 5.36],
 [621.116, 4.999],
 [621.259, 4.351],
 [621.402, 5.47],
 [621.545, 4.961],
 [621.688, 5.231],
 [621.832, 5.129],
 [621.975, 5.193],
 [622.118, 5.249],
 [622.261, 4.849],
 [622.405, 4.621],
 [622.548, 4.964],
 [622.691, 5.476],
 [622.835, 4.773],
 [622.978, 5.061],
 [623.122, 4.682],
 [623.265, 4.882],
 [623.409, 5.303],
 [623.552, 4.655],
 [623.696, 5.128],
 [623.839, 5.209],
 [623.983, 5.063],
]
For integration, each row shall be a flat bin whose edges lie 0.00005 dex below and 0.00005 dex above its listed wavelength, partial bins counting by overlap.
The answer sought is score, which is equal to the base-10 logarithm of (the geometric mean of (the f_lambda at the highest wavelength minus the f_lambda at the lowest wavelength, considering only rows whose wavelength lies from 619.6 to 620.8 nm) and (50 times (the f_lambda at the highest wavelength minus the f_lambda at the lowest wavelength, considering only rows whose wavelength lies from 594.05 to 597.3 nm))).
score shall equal 0.15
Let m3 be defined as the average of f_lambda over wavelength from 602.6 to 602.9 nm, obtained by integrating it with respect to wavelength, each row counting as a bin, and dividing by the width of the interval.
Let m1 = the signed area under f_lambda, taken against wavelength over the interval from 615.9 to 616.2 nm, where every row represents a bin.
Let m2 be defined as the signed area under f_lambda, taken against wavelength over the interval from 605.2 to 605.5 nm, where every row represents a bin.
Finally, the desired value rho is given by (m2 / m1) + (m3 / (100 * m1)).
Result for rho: 1.02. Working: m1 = 1.54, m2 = 1.52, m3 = 4.99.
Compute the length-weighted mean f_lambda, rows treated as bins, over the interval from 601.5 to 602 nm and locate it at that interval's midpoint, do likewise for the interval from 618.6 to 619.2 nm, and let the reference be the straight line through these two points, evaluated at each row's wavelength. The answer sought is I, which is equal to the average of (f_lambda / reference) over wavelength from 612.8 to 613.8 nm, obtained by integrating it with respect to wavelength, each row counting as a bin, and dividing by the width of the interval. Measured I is 0.94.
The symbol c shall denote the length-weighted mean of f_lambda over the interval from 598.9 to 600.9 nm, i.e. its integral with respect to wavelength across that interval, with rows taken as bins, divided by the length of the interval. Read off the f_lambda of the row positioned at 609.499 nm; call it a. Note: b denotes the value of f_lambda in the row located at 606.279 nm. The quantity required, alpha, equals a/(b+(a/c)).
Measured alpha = 0.782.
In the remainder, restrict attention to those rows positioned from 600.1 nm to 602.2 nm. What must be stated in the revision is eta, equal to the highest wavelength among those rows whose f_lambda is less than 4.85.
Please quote 601.275 nm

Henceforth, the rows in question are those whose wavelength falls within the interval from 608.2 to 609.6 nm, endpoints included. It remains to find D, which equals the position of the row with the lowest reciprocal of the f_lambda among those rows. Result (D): 608.377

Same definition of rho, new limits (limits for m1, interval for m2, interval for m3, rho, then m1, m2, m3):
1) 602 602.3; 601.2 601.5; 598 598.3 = 1.03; 1.51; 1.50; 5.44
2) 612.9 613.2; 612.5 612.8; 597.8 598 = 1.08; 1.55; 1.62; 5.41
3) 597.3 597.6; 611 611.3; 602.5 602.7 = 1.05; 1.54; 1.57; 4.93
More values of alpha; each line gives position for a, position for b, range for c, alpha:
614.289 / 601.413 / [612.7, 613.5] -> 0.809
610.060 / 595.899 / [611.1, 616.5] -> 0.788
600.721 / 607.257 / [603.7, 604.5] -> 0.942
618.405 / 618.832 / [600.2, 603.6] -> 0.790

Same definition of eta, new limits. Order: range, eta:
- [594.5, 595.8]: 595.762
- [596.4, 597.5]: 596.860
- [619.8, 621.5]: 621.259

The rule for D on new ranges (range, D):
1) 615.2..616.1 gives 615.705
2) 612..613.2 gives 613.017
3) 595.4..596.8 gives 596.036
